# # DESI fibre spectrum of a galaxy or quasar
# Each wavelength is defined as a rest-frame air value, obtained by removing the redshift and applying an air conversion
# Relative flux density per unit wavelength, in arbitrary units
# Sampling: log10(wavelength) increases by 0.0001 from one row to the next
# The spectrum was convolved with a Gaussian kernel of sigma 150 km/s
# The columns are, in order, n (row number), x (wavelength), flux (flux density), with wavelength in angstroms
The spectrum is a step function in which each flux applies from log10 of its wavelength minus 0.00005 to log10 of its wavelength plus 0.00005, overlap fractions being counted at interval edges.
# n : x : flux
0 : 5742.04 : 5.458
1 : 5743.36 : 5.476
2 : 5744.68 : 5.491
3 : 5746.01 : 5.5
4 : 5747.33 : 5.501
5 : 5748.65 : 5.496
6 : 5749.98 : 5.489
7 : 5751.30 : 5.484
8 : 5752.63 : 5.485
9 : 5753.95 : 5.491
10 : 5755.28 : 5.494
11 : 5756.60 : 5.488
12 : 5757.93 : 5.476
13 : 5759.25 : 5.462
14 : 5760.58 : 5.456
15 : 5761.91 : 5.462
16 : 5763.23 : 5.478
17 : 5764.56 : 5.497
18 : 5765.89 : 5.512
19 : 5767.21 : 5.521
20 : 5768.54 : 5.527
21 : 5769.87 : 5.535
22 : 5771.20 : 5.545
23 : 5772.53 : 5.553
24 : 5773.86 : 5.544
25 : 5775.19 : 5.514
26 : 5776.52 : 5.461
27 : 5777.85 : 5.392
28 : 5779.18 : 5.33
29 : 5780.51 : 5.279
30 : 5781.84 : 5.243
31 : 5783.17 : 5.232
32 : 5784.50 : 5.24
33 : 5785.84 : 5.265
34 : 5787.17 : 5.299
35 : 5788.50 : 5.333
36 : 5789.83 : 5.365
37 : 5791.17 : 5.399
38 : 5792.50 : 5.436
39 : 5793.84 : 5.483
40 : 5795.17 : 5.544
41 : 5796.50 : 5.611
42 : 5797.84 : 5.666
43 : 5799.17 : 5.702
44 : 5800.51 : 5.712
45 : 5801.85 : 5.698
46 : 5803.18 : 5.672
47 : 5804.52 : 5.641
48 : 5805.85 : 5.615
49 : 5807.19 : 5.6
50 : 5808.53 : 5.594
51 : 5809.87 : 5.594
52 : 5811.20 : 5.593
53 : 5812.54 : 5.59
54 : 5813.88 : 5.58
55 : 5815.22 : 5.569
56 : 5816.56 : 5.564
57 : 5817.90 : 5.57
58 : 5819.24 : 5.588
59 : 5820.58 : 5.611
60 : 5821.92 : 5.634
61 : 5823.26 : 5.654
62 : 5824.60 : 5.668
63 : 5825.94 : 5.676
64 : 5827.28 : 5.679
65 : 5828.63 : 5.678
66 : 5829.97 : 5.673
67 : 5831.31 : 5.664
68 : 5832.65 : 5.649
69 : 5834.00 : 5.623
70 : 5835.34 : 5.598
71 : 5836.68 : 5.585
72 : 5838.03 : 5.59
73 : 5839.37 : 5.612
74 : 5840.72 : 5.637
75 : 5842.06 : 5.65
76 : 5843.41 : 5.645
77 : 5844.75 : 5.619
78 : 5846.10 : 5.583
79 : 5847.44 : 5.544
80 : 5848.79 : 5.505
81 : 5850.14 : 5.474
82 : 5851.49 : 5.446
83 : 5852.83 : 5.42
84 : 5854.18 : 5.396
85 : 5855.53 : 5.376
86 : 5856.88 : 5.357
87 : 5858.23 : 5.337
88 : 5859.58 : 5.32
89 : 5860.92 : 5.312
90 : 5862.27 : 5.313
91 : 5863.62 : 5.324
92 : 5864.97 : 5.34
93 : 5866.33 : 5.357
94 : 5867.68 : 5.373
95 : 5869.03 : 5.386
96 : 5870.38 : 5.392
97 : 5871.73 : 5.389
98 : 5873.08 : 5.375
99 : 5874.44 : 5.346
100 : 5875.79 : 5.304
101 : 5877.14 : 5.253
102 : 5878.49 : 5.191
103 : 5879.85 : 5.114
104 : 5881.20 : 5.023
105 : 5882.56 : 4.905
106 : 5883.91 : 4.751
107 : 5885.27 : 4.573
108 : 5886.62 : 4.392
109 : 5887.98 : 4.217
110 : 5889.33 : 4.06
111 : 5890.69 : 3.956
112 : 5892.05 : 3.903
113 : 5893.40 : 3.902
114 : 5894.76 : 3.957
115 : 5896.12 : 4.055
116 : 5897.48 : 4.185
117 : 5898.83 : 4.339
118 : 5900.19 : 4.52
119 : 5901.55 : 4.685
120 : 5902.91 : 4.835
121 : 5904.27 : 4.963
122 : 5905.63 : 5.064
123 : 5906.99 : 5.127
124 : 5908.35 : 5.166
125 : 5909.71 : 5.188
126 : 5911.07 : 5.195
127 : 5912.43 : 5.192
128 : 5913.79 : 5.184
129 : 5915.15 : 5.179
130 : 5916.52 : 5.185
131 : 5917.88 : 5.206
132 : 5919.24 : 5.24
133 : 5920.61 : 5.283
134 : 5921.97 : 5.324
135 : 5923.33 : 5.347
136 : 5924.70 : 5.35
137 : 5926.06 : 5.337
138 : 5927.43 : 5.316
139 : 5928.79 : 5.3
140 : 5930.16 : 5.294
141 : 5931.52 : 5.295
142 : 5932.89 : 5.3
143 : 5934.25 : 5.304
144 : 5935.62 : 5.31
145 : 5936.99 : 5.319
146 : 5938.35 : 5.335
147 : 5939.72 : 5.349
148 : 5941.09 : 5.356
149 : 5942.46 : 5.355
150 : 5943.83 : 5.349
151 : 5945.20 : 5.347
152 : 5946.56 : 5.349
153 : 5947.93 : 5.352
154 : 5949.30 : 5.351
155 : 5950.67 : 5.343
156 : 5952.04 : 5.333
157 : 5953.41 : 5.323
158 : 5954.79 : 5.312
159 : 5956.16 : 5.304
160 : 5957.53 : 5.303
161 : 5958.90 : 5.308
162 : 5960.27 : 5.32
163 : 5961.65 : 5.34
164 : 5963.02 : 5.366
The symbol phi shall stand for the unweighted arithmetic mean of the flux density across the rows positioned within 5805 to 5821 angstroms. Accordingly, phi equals 5.6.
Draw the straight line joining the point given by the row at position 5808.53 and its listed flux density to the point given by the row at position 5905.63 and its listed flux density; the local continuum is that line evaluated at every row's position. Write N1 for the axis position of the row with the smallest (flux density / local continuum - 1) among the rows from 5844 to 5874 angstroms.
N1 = 5860.92 angstroms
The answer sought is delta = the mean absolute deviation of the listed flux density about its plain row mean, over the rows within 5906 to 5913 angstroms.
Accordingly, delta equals 0.022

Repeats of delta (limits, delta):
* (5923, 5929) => 0.018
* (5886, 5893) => 0.159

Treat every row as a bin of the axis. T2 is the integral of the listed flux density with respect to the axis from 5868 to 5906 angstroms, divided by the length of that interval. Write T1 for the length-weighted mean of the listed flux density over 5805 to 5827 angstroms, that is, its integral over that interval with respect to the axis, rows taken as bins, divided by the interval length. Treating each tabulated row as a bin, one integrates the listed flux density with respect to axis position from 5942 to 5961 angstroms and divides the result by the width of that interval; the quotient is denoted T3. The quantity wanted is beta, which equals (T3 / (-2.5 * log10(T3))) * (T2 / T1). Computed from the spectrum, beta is -2.47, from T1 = 5.61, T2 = 4.72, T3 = 5.33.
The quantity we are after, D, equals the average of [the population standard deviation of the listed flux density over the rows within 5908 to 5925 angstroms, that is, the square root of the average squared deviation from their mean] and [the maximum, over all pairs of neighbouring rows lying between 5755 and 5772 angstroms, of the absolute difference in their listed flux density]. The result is 0.042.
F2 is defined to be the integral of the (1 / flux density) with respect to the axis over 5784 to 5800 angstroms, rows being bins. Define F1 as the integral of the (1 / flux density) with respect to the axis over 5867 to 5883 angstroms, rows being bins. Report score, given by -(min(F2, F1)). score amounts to -2.94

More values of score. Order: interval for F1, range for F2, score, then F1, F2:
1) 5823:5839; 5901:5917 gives -2.84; 2.84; 3.15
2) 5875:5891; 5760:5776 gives -2.90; 3.40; 2.90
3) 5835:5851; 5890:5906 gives -2.86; 2.86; 3.71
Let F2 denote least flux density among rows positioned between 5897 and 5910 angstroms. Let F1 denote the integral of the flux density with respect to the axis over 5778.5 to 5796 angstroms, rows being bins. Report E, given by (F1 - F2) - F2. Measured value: 85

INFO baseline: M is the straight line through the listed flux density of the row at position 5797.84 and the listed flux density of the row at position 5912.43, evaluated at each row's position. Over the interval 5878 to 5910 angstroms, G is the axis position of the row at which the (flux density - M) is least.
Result 5892.05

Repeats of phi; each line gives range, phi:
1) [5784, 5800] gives 5.4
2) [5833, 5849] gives 5.6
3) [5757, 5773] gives 5.5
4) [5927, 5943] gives 5.3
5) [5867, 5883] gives 5.3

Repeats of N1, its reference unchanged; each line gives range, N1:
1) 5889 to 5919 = 5892.05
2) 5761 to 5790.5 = 5783.17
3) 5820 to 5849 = 5820.58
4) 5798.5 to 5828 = 5807.19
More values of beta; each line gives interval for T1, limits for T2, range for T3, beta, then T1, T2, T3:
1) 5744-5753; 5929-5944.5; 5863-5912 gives -2.74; 5.49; 5.32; 4.84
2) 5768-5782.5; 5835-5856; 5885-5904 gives -2.76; 5.45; 5.54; 4.26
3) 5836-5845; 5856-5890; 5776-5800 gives -2.68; 5.62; 5.11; 5.41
